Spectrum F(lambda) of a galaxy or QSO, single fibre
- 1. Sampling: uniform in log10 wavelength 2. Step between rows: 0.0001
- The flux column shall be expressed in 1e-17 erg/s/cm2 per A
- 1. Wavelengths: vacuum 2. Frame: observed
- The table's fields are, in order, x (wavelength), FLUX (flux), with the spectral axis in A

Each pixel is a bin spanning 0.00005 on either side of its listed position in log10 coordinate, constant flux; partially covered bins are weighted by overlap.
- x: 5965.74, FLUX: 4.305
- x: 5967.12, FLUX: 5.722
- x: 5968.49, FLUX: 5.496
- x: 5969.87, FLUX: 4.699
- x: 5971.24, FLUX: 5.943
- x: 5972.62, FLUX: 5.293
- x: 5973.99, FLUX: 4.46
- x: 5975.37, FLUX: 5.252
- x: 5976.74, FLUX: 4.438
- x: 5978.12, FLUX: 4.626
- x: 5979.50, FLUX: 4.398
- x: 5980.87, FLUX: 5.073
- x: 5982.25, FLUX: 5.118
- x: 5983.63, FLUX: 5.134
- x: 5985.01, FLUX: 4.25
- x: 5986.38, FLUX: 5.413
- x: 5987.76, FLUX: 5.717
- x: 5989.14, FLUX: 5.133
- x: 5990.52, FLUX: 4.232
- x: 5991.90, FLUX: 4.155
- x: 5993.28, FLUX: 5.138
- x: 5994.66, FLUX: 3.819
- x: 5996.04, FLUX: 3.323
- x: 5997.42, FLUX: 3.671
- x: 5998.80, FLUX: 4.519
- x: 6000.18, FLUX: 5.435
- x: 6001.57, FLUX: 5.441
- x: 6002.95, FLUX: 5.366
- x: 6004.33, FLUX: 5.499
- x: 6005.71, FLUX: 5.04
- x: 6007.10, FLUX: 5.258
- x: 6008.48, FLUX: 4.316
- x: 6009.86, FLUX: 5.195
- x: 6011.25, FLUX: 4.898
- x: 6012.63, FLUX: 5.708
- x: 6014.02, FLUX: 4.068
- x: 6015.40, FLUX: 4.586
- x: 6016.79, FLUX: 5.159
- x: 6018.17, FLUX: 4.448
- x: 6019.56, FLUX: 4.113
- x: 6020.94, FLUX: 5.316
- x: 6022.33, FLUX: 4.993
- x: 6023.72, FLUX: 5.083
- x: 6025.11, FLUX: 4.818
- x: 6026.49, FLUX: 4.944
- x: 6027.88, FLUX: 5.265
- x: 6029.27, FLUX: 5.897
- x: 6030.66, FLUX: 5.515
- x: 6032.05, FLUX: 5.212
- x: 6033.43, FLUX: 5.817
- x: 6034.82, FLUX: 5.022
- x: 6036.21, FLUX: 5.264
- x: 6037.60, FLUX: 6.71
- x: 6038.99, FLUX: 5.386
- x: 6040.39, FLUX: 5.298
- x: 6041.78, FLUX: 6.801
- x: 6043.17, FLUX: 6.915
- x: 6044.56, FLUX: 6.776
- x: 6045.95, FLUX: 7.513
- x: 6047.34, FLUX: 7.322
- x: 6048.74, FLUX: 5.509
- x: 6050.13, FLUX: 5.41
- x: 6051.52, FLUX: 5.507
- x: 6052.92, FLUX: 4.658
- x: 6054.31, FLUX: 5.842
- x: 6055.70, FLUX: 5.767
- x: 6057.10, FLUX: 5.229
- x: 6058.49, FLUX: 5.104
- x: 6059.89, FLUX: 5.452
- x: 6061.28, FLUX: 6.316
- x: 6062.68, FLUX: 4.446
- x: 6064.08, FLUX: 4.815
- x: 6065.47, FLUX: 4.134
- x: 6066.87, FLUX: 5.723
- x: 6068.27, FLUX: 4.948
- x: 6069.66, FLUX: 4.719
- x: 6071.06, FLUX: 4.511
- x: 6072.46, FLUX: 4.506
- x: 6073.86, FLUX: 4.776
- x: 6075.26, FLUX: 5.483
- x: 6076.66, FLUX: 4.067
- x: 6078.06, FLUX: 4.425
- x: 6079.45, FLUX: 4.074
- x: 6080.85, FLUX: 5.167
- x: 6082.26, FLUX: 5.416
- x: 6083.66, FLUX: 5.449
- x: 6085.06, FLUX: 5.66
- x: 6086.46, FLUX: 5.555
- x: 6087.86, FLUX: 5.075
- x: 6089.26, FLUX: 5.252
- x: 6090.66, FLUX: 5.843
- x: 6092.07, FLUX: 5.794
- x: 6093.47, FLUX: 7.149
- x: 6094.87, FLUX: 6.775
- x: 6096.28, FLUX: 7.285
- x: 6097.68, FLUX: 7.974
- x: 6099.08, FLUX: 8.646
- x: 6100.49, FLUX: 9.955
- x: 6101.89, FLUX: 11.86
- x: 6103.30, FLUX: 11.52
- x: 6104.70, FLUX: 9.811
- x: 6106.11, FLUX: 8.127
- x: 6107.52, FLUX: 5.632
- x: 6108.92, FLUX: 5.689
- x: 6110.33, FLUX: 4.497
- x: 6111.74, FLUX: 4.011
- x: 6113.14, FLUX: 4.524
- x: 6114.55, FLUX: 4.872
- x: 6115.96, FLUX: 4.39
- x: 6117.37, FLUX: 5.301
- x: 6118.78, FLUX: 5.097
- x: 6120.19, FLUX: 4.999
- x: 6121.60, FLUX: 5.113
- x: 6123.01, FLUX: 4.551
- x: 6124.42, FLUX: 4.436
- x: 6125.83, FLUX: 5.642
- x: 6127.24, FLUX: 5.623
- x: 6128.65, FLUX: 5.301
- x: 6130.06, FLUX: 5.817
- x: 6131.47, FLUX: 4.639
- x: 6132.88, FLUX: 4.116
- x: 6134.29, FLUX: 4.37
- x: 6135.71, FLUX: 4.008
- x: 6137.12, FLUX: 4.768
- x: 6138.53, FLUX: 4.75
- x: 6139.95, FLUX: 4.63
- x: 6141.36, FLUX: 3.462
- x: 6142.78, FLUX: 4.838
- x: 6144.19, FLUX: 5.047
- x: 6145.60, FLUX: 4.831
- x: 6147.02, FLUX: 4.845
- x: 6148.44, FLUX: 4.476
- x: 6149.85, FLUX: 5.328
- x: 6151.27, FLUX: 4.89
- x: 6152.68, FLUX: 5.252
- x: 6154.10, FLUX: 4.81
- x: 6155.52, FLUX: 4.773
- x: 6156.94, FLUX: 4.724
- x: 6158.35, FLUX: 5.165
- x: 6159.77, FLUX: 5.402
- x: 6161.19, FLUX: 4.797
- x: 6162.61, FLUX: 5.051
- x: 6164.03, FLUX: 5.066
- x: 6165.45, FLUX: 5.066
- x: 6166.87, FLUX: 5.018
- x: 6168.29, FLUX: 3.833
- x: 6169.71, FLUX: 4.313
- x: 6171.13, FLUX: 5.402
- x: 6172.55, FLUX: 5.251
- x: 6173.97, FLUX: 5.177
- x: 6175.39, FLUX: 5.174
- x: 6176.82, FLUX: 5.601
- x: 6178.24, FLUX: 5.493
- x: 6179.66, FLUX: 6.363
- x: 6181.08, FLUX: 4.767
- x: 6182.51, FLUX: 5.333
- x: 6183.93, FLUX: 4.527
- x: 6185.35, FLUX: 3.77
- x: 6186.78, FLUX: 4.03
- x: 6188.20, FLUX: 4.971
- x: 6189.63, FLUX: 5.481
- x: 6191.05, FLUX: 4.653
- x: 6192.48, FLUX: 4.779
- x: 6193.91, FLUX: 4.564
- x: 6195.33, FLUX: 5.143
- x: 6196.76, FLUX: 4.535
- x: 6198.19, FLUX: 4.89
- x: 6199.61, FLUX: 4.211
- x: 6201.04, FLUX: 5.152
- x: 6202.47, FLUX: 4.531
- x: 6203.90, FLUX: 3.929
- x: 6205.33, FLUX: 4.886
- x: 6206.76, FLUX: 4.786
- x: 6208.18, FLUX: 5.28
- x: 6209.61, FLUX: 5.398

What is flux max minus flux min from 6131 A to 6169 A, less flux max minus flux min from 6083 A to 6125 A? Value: -5.9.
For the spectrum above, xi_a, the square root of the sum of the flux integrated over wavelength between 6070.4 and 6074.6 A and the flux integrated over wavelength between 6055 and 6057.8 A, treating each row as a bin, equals 5.9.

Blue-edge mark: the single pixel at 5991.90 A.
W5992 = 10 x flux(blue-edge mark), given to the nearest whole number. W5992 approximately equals 42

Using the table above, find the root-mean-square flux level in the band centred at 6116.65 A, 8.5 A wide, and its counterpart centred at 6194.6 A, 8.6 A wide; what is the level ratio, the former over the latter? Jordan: 1.02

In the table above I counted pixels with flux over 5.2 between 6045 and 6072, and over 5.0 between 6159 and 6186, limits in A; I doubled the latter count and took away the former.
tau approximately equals 15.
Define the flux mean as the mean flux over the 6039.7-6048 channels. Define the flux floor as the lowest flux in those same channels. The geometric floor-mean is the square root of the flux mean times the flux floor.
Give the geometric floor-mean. 6.0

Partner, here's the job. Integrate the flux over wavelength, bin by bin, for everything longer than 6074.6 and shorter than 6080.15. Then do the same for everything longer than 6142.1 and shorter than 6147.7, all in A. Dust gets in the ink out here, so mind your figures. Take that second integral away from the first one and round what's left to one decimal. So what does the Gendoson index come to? -2.4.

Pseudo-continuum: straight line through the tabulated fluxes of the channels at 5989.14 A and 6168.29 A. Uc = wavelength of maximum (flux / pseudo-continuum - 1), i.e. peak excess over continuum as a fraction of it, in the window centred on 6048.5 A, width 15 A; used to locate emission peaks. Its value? 6045.95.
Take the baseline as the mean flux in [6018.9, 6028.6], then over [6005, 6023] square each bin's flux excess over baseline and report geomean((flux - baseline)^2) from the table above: 0.083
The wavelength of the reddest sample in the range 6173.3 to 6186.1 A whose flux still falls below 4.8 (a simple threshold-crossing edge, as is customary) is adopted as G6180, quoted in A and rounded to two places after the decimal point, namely 6185.35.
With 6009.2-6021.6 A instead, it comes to 6019.56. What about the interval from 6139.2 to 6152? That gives 6148.44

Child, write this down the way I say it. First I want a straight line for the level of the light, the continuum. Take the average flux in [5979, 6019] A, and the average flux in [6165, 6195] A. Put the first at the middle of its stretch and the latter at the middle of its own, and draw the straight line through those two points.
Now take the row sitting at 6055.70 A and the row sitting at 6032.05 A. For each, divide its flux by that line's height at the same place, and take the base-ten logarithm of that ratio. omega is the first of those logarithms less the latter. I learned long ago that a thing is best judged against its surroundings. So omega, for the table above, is 0.04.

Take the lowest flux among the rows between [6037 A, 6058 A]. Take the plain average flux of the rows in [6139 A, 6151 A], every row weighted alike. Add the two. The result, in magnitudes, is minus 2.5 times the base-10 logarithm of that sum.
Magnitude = -2.43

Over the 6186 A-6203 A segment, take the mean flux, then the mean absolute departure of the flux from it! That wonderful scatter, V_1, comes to 0.32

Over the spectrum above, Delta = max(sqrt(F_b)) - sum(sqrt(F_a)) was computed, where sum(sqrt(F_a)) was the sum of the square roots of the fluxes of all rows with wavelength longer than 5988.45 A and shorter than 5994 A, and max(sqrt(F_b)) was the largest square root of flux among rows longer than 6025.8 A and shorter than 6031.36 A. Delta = -6.2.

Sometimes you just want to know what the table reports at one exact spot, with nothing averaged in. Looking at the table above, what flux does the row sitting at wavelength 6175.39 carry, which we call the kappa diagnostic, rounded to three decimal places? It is 5.174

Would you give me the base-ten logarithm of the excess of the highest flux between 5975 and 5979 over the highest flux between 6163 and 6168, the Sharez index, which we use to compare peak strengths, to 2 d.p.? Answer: -0.73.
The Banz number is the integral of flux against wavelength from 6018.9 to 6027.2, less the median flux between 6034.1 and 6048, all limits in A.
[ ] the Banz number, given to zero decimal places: 34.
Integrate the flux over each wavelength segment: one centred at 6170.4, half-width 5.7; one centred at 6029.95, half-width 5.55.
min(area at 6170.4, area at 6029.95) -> 56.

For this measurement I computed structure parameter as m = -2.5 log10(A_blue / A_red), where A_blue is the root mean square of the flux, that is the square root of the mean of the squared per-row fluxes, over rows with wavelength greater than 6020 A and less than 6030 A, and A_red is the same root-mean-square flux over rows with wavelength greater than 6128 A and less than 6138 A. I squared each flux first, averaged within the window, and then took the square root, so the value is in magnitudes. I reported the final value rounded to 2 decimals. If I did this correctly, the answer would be -0.10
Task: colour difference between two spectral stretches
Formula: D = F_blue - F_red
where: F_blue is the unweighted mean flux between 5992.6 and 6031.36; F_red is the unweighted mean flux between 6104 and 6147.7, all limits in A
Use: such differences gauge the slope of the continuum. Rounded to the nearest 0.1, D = -0.2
